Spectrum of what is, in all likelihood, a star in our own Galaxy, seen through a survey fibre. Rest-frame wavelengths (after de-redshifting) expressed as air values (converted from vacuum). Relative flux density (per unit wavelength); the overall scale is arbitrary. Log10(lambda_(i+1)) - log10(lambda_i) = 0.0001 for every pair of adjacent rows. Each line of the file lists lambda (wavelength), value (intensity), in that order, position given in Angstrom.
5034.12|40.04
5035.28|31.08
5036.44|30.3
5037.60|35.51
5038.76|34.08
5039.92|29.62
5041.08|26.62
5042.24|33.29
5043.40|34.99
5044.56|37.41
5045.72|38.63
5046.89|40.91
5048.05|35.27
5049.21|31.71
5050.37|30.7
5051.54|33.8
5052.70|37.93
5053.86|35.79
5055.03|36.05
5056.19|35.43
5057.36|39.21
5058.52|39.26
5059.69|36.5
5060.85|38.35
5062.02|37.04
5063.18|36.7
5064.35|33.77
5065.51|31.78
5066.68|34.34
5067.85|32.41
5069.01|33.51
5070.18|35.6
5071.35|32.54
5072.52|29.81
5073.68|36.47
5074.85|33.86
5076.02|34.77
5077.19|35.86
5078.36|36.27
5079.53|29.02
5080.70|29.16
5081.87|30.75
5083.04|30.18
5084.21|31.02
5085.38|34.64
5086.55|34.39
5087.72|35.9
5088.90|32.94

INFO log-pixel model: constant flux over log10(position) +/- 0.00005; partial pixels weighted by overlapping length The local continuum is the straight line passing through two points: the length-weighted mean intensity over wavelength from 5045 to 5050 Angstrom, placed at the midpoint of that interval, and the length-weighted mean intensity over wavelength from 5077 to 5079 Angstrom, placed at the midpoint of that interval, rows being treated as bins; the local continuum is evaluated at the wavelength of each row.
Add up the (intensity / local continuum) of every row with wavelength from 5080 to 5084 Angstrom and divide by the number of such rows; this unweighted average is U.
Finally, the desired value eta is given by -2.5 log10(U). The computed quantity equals 0.19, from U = 0.84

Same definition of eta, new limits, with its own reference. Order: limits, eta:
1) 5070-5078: 0.06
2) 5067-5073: 0.10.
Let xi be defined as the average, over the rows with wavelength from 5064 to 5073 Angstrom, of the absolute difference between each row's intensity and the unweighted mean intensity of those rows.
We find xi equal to 1.3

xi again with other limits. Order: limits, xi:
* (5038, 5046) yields 3.2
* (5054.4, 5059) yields 1.7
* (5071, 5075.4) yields 2.0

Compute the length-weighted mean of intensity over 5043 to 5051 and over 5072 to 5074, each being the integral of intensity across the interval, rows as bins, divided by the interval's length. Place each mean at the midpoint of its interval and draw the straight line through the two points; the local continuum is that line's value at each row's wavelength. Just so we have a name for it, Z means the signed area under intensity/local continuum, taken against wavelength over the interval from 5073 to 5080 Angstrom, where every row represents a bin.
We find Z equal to 7 Angstrom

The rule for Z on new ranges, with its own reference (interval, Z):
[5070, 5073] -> 3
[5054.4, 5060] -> 6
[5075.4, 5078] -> 3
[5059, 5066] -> 7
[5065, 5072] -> 7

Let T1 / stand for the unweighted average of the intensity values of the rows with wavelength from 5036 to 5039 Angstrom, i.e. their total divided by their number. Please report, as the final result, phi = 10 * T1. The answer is 333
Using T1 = 33.3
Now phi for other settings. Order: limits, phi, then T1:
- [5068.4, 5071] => 346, 34.6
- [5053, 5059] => 371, 37.1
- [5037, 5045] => 331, 33.1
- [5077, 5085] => 318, 31.8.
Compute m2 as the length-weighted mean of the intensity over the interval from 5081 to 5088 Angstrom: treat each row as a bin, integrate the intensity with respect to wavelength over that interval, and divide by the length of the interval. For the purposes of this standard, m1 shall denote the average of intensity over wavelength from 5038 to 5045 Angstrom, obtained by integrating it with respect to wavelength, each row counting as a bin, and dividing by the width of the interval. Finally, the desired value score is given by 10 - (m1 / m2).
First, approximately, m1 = 32.7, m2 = 32.5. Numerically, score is 9.00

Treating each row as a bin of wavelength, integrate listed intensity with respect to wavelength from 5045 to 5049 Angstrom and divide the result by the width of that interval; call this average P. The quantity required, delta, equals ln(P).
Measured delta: 3.63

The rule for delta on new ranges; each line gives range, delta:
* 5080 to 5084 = 3.40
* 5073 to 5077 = 3.56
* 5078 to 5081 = 3.44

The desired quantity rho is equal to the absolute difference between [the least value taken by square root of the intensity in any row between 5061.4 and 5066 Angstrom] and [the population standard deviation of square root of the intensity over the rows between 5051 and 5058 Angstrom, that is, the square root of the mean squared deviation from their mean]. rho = 5.49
